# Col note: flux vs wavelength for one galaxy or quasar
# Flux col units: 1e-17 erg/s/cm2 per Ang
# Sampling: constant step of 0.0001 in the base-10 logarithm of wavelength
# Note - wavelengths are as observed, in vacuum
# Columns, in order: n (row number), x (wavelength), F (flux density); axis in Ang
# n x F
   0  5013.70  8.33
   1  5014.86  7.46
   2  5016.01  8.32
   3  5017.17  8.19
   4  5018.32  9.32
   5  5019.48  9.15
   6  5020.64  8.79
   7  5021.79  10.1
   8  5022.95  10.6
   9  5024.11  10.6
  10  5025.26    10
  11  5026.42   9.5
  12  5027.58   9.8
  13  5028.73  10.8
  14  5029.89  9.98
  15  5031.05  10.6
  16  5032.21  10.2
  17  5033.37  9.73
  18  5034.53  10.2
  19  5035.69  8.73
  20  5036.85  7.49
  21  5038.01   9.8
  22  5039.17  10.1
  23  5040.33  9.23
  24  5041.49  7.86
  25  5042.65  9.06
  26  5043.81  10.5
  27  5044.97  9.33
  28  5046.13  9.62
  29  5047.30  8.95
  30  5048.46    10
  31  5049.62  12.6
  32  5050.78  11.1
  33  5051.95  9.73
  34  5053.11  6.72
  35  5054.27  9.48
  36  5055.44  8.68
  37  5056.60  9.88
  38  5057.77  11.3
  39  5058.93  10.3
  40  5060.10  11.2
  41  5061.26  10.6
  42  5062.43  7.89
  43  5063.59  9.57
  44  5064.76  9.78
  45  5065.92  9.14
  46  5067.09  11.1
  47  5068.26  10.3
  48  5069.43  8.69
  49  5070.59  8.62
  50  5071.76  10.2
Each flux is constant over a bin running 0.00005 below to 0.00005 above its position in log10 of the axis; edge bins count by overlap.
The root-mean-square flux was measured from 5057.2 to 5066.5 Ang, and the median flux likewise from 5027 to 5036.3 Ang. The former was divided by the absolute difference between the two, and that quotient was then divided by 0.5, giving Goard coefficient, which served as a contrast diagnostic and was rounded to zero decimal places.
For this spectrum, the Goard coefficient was 327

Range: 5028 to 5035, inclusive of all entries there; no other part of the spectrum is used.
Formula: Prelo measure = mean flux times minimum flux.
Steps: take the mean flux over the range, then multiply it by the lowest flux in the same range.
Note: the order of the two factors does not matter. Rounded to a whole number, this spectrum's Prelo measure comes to 100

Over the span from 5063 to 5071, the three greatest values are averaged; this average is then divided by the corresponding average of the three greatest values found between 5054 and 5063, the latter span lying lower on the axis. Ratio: 0.94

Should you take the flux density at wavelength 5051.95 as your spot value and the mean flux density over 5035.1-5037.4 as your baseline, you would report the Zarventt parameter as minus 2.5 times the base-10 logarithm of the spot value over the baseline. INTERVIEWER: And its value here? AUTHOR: -0.20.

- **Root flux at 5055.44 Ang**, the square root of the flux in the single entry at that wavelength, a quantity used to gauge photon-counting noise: 2.95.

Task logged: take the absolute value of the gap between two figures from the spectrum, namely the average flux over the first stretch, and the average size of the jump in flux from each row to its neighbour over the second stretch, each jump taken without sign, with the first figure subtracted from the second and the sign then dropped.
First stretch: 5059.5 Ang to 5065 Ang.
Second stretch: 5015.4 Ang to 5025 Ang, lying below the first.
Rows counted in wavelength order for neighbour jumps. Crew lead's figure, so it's 9.3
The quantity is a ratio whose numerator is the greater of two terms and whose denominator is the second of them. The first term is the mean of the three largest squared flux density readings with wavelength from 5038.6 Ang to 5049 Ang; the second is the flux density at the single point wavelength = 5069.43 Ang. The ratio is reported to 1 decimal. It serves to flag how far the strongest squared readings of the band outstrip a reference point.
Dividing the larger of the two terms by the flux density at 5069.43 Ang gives 12.0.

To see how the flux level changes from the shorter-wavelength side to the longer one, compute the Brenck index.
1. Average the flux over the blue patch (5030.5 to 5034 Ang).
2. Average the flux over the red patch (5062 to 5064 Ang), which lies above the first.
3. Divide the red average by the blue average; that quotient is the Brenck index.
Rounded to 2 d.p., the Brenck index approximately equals 0.86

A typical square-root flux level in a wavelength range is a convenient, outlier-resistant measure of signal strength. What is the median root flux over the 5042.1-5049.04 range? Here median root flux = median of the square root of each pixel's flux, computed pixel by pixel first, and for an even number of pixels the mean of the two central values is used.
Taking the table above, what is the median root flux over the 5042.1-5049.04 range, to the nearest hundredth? 3.08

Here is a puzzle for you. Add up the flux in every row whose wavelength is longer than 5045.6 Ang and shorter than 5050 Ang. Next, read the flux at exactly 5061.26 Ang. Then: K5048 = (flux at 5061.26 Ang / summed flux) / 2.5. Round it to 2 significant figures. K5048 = 0.10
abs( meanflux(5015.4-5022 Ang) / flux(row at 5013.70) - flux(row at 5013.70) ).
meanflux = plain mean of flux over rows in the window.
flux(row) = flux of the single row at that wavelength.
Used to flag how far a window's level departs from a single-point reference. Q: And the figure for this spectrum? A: 7.3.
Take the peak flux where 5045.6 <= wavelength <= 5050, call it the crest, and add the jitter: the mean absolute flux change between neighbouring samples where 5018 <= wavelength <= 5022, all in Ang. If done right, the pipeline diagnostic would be 13.2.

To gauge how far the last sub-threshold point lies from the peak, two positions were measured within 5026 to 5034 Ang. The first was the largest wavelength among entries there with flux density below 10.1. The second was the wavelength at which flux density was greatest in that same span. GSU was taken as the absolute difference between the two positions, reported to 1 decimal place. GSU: 4.6 Ang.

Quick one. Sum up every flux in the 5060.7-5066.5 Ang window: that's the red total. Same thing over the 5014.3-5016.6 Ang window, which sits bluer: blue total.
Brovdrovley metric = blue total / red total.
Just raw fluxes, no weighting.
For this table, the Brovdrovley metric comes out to 0.34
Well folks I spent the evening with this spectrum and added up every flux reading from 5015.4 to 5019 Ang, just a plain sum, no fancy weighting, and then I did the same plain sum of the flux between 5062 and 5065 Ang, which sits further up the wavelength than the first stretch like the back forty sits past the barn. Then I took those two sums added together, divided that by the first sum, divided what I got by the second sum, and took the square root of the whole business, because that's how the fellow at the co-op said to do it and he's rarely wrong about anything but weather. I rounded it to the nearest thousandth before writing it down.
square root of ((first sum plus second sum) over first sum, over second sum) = 0.275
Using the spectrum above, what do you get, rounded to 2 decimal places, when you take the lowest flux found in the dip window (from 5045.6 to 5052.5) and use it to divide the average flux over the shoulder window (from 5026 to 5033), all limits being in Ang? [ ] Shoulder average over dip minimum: 1.13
